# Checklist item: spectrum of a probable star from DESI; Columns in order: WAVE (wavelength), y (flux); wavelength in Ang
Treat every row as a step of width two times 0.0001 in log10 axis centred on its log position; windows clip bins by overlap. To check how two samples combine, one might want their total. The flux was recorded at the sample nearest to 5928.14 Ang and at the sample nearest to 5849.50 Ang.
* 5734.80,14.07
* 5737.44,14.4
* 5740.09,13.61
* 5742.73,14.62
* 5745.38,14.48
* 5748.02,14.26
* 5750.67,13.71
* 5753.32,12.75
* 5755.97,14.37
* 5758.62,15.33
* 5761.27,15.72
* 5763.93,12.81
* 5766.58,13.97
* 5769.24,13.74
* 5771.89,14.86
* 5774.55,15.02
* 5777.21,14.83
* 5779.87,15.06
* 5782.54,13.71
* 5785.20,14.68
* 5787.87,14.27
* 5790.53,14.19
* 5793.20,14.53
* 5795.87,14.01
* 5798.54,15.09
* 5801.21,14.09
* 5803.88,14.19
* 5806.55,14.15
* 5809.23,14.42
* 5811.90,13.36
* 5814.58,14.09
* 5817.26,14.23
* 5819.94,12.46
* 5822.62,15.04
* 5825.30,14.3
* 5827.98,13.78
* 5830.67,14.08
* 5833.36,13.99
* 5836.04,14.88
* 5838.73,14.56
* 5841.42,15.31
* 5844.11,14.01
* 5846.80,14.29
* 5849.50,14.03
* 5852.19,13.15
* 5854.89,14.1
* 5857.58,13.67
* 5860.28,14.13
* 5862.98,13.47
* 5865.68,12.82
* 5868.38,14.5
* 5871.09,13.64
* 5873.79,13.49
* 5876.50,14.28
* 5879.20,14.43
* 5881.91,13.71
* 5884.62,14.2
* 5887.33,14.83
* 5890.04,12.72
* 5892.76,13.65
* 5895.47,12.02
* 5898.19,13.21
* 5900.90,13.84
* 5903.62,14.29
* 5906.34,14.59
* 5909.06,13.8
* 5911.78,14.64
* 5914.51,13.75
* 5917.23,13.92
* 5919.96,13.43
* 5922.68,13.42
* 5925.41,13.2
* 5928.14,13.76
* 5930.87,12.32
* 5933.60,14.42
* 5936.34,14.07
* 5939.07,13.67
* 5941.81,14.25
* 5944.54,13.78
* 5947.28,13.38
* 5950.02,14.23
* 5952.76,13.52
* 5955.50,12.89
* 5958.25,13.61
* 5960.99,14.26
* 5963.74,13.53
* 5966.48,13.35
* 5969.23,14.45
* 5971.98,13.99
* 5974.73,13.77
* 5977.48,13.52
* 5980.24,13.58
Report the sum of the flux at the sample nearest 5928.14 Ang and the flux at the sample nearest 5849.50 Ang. 27.8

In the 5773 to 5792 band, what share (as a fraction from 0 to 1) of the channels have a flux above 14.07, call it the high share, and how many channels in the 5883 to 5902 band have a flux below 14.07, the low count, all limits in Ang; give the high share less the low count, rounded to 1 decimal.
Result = -4.1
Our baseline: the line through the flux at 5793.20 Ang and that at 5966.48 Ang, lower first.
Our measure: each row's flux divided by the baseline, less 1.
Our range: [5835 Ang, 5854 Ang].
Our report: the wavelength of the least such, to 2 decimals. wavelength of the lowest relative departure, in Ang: 5852.19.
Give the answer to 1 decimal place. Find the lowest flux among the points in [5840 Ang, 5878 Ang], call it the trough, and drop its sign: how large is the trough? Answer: 12.8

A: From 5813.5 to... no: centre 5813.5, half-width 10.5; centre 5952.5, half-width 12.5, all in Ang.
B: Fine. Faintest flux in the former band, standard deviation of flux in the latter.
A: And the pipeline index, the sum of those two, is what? 12.9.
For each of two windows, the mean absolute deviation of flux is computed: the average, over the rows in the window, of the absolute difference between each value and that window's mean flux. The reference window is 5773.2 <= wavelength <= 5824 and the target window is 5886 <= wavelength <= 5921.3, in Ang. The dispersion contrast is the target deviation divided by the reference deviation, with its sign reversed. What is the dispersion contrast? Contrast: -1.23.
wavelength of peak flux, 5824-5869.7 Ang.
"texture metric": 5841.42 Ang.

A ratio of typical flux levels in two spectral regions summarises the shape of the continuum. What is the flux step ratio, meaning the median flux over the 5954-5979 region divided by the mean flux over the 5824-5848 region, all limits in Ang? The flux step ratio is 0.95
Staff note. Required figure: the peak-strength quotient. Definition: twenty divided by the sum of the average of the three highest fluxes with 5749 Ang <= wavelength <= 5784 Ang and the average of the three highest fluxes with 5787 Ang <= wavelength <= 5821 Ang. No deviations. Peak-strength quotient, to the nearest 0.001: 0.666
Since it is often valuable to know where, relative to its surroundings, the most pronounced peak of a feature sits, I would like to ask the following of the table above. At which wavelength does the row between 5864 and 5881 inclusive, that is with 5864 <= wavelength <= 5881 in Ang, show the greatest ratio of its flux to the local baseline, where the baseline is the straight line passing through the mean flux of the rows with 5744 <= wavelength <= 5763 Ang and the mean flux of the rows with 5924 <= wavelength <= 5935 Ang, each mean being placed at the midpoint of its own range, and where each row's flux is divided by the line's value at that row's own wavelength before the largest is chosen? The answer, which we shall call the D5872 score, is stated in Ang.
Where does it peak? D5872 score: 5868.38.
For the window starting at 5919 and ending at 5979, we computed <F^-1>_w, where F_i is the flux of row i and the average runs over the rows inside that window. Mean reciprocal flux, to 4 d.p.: 0.0732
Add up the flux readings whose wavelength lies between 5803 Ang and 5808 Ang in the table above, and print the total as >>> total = 28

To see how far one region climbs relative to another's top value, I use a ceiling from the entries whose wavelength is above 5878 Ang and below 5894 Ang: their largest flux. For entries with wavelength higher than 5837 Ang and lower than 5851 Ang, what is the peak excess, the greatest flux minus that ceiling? 0.48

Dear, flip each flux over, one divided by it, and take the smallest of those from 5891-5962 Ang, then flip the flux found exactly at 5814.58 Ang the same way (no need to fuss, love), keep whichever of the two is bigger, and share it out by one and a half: 0.0473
